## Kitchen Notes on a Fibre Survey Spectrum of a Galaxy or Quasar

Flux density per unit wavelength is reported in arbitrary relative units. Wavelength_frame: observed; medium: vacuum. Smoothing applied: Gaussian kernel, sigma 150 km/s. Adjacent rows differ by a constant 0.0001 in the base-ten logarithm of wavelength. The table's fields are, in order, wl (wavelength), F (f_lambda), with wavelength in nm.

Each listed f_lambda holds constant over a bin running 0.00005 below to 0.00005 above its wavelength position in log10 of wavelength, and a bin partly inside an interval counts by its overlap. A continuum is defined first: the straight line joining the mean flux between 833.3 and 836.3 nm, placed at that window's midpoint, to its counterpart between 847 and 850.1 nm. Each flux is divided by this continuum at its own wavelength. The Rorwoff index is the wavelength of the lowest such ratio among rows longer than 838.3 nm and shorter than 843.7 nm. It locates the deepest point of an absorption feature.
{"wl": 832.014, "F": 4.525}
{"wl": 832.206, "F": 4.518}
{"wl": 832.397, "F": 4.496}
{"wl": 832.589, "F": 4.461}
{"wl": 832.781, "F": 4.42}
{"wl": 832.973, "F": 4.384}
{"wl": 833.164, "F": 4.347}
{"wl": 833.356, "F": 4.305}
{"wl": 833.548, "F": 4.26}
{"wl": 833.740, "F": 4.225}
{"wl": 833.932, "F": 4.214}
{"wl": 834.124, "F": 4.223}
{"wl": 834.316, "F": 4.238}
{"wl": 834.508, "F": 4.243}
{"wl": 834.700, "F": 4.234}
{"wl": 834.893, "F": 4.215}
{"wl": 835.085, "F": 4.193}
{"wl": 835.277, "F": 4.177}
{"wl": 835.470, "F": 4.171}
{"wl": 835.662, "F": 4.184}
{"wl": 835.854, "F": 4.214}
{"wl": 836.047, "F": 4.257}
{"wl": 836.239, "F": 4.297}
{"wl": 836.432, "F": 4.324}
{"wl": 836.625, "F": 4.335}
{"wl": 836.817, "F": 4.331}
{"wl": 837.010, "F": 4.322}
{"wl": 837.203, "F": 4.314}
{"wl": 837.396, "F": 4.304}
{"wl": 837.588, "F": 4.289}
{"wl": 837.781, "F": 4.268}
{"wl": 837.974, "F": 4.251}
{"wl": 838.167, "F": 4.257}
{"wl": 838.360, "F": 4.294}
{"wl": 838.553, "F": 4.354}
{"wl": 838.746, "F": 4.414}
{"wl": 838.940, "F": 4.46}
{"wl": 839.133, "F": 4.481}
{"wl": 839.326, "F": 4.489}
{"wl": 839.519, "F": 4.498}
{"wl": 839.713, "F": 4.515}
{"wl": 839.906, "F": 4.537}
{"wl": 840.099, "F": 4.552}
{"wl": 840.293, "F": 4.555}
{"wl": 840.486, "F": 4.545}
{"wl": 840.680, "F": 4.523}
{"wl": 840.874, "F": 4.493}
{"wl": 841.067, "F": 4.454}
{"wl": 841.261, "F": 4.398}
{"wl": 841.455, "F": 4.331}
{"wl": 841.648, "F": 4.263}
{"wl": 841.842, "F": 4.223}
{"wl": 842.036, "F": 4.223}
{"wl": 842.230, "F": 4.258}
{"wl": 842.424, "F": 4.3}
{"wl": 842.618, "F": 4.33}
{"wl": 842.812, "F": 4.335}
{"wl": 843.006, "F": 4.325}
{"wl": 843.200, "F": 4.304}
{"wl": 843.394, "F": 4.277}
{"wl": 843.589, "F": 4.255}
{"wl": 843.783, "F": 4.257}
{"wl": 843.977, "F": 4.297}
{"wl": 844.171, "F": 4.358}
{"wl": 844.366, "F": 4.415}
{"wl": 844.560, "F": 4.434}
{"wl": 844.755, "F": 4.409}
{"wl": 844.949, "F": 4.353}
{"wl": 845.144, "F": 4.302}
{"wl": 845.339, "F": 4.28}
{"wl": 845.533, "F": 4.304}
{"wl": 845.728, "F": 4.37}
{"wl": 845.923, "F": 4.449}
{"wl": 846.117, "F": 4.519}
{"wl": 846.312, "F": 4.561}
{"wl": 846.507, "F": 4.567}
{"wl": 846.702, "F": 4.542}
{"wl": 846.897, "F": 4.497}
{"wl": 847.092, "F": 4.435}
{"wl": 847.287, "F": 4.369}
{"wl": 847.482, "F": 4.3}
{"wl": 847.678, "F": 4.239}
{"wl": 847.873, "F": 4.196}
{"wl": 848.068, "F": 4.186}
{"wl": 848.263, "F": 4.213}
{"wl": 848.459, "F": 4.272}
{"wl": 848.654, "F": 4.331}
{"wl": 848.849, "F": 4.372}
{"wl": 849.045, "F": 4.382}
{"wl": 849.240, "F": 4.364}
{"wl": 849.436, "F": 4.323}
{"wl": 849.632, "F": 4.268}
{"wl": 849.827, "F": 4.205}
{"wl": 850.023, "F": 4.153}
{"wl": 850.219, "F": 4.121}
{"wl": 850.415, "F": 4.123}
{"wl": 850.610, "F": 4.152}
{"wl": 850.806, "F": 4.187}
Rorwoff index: 842.036 nm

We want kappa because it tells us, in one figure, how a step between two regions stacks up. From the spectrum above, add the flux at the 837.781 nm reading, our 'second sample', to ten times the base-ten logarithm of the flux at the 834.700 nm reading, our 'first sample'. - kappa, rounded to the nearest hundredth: 10.54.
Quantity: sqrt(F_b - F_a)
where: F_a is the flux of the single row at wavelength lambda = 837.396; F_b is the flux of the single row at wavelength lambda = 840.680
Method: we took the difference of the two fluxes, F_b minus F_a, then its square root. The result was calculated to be 0.47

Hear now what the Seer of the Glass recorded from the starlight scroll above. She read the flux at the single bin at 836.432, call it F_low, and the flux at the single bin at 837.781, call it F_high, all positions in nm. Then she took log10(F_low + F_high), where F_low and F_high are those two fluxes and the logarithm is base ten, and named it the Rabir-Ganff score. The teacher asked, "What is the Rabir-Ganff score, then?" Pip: 0.9341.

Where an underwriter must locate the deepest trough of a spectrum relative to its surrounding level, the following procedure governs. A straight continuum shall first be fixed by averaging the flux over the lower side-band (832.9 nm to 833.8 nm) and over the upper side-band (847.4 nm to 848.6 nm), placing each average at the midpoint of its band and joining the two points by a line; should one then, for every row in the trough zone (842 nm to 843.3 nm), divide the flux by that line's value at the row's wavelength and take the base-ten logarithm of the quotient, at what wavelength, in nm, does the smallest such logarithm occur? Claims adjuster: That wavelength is 842.036 nm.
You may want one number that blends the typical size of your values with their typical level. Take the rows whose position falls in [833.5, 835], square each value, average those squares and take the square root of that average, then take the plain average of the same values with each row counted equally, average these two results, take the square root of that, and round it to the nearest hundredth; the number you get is 2.06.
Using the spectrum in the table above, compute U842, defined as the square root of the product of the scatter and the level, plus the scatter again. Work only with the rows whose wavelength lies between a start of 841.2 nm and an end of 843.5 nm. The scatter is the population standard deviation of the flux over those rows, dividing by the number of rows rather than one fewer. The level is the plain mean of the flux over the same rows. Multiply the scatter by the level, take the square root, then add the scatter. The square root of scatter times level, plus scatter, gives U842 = 0.51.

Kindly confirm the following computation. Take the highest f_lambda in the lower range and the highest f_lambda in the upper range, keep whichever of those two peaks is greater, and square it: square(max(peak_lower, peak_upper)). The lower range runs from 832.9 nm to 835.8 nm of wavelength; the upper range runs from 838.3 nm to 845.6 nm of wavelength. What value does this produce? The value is 20.7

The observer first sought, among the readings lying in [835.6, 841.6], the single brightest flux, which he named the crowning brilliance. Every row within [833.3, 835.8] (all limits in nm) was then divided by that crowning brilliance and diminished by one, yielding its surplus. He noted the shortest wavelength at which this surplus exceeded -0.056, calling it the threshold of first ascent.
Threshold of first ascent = 833.356 nm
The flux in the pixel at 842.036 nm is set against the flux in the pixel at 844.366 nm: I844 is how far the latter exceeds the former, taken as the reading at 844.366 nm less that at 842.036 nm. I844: 0.19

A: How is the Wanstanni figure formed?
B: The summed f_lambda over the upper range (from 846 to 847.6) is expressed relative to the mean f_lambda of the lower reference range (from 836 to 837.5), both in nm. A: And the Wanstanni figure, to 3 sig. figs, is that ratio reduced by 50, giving -41.7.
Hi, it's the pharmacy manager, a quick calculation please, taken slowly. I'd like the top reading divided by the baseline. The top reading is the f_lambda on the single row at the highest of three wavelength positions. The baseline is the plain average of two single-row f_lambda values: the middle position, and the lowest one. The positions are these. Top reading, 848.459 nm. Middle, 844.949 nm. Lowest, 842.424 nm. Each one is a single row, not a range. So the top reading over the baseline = 0.99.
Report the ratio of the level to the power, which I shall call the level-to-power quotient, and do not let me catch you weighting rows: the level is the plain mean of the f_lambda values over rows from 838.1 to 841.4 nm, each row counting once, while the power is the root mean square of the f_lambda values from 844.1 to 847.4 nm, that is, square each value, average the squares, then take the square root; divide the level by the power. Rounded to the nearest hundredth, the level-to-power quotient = 1.01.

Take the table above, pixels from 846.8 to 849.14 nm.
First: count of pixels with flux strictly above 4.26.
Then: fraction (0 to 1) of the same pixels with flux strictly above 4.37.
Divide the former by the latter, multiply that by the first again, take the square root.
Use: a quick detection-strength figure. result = 14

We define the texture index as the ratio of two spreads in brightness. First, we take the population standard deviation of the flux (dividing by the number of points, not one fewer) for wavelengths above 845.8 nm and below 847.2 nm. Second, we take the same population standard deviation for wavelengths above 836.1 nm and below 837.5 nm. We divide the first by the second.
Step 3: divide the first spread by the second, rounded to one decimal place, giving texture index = 3.8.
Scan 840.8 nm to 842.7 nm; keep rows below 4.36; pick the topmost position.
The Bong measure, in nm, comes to 842.618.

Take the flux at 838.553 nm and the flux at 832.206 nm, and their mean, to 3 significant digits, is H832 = 4.44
